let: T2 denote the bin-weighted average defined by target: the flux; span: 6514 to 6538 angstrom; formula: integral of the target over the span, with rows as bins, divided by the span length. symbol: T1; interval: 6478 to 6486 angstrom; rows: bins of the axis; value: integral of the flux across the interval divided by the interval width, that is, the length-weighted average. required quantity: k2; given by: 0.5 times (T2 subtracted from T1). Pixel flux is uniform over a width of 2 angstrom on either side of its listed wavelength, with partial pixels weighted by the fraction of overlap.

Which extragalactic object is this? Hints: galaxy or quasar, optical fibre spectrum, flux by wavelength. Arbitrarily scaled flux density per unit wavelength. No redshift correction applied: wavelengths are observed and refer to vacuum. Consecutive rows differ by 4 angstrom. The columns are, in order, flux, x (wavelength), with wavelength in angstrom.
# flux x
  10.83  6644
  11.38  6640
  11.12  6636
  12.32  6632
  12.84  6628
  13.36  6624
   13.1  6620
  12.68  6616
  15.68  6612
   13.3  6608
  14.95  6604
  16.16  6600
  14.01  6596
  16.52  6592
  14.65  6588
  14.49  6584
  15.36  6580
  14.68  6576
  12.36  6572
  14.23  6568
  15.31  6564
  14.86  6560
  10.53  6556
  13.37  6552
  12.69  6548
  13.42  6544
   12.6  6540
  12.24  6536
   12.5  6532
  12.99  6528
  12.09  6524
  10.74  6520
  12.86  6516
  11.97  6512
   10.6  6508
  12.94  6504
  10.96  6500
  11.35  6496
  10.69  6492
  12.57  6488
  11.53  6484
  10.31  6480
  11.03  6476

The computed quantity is -0.66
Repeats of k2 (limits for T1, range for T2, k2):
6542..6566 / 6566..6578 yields -0.20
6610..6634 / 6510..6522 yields 0.74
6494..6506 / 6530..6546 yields -0.47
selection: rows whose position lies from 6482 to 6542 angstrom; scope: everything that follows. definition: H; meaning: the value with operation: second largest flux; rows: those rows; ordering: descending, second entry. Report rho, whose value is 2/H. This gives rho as 0.155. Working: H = 12.94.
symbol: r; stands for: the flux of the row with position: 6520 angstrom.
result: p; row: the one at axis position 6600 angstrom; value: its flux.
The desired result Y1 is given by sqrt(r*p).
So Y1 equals 13.2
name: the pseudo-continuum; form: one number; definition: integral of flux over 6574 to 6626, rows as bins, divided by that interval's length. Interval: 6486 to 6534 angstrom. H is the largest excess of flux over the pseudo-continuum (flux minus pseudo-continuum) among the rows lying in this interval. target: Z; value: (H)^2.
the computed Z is 2.4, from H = -1.5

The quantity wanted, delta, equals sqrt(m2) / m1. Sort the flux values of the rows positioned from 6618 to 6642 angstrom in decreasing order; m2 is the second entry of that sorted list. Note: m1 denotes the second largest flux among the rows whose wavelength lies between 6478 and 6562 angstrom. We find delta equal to 0.270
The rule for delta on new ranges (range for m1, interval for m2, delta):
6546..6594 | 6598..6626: 0.258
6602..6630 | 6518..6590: 0.262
